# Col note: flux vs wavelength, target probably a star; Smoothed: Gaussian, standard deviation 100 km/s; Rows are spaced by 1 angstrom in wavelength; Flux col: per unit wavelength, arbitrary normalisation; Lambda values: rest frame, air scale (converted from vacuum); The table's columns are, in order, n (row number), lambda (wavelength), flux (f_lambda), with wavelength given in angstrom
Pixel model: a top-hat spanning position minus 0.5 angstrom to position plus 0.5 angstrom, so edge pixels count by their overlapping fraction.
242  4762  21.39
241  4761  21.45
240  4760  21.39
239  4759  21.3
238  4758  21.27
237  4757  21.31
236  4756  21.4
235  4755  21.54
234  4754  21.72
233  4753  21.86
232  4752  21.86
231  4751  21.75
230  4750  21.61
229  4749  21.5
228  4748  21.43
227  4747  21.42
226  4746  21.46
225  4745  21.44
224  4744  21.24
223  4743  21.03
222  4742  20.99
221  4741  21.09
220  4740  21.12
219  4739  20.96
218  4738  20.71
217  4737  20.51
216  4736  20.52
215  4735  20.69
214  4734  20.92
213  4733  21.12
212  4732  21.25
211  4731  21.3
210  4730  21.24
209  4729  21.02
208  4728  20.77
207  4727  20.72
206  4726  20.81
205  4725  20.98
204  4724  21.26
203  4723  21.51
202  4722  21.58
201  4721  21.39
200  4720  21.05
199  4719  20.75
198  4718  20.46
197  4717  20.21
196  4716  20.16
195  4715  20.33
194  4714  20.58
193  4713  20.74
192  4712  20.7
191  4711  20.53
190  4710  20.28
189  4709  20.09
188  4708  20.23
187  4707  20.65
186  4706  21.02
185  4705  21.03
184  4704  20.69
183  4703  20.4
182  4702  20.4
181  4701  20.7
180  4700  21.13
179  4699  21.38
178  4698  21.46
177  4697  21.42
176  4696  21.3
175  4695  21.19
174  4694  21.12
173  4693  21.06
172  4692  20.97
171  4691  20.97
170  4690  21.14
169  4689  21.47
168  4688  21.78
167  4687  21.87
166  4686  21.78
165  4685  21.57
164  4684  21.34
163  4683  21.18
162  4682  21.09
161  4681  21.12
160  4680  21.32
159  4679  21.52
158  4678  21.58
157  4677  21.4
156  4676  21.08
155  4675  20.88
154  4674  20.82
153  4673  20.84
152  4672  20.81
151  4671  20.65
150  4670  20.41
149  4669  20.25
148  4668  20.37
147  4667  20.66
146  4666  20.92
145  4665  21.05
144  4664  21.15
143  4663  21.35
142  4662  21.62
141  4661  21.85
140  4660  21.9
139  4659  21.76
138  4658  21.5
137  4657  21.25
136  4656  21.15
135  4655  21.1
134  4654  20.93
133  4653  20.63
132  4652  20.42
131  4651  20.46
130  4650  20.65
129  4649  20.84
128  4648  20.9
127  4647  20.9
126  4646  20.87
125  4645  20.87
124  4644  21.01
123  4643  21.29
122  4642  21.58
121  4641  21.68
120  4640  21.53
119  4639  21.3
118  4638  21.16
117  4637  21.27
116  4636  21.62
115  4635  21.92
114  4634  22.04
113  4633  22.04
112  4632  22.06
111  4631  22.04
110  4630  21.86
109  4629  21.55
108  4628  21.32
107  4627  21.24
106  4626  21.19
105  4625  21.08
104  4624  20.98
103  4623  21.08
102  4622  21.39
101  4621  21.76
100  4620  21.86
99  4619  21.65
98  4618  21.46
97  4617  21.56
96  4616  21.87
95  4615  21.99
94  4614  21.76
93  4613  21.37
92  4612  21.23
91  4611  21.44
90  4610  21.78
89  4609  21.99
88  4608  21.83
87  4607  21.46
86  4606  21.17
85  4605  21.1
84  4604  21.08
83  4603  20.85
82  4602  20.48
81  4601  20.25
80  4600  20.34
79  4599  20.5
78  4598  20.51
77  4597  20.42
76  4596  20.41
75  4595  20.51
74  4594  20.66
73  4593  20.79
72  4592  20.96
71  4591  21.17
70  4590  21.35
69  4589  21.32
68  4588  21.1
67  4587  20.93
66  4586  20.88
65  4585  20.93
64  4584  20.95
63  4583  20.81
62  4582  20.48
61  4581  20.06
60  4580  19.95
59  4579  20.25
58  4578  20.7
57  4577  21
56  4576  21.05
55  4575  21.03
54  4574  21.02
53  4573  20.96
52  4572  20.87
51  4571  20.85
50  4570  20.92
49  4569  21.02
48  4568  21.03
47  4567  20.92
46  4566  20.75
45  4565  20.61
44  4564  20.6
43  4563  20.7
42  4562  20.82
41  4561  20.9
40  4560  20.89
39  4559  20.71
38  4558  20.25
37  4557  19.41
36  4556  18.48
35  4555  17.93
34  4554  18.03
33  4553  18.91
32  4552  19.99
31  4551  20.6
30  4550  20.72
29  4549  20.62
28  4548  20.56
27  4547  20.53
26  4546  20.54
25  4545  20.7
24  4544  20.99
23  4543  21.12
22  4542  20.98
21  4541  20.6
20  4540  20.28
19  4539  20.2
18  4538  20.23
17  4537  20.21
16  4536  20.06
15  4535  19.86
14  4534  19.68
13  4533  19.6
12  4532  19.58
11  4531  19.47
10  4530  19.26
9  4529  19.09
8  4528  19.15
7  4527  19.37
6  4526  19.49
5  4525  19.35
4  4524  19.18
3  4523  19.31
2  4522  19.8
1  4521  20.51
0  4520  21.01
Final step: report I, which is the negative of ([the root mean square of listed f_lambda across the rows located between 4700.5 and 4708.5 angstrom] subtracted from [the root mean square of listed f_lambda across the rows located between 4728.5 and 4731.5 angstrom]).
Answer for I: -0.55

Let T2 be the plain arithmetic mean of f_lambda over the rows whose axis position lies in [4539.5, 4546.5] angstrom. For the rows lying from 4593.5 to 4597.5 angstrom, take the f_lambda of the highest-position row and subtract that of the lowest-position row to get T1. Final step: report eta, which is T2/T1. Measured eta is -86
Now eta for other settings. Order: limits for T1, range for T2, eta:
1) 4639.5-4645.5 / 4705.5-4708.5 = -31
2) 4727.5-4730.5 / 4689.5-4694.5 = 45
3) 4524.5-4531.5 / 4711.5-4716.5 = 171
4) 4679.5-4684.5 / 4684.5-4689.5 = 1085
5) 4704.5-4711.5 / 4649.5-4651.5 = -41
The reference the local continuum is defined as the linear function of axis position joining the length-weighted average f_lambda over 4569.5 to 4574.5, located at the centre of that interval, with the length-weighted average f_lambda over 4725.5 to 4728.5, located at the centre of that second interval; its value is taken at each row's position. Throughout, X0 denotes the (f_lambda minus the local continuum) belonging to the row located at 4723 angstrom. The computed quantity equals 0.7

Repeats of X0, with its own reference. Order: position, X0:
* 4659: 0.9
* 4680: 0.5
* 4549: -0.3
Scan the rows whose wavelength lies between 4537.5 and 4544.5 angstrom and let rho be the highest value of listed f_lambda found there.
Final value 21.12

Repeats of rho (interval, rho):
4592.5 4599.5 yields 20.79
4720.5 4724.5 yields 21.58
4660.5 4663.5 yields 21.85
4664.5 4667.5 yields 21.05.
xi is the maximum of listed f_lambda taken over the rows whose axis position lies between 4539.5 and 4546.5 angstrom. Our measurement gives 21.12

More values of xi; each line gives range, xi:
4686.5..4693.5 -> 21.87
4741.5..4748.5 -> 21.46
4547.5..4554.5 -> 20.72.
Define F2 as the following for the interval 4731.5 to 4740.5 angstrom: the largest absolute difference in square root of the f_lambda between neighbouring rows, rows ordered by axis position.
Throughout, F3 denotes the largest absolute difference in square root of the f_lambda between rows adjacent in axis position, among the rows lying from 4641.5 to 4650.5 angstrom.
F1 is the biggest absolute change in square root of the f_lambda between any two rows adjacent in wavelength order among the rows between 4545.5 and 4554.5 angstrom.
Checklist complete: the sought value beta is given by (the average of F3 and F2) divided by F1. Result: 0.2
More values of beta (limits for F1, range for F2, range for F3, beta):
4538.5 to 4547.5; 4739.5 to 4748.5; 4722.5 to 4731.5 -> 0.6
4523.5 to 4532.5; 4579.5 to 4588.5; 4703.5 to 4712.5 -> 1.9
